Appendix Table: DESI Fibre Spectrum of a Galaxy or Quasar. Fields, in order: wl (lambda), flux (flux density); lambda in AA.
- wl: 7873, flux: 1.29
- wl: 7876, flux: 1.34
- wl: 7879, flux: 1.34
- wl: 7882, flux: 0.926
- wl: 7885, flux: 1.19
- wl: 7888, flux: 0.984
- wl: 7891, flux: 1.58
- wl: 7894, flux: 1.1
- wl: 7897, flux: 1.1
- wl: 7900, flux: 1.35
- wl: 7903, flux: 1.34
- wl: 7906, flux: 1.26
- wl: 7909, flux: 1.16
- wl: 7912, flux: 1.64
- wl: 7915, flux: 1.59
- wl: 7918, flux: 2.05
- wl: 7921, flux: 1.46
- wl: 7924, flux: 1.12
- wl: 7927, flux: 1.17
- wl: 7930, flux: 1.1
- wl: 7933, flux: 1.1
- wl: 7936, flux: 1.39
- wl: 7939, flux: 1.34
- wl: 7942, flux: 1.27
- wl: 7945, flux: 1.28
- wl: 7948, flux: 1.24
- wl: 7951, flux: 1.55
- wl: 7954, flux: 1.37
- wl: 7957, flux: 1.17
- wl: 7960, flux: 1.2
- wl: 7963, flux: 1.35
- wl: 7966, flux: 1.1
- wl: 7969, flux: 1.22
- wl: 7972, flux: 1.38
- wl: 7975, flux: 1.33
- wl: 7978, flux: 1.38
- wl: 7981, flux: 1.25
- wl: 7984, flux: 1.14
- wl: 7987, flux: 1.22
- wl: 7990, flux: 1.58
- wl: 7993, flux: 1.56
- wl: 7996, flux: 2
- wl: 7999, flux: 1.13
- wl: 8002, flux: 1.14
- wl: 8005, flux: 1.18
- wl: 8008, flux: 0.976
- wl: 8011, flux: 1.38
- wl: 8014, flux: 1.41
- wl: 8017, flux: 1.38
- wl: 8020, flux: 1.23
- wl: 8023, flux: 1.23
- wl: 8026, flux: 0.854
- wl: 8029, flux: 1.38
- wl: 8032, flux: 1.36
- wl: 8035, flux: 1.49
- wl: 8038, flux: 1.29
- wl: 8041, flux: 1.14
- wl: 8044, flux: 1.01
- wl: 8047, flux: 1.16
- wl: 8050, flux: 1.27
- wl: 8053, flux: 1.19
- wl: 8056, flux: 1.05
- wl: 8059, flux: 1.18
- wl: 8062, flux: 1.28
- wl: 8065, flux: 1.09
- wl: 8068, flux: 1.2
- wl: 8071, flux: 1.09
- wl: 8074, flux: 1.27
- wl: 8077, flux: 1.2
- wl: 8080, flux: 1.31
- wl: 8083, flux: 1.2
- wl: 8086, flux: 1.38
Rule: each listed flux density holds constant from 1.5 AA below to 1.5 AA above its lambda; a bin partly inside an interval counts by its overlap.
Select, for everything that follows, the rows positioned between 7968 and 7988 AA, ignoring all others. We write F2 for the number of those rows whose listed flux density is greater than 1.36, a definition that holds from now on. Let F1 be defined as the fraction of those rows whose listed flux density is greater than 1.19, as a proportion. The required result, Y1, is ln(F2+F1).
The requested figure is 1.0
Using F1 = 0.86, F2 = 2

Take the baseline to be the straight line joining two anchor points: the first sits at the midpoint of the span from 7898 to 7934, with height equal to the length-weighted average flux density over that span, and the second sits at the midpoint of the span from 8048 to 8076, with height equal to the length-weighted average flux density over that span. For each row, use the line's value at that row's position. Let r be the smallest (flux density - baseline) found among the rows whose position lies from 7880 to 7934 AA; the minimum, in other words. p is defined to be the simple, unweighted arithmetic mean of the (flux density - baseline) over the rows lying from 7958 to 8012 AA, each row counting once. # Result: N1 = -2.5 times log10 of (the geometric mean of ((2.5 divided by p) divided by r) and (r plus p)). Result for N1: -2.3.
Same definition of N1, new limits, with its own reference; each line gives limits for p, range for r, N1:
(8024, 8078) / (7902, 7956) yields -4.0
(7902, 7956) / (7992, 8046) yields -2.9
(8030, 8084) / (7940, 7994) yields -2.4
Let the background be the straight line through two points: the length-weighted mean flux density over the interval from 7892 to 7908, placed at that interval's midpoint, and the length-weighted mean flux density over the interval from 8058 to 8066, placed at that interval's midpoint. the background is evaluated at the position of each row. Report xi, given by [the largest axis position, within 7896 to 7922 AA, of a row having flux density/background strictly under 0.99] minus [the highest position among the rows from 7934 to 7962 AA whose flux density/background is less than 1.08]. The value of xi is -51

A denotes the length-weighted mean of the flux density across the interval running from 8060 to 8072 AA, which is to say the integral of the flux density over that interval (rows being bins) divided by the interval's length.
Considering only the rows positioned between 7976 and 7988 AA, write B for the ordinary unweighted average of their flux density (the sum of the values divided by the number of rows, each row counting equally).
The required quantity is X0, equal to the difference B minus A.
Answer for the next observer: 0.08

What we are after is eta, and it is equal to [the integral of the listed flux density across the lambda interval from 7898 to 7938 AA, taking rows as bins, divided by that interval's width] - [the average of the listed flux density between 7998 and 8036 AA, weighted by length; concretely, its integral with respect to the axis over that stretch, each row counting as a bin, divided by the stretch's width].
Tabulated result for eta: 0.12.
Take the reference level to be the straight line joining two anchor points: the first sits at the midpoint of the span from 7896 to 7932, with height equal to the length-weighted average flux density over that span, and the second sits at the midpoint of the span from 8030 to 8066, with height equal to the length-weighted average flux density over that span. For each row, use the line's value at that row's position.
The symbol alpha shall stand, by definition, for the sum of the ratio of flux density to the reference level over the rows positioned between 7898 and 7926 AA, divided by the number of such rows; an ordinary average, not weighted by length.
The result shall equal 1.06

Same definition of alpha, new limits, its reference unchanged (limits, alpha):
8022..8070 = 0.99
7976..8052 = 1.03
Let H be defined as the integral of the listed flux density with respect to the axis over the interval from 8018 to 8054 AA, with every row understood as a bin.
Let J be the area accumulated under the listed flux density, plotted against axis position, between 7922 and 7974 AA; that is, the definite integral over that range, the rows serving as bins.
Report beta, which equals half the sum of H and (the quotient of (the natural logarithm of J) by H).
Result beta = 22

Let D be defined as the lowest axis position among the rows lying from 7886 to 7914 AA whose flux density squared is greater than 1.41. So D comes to 7891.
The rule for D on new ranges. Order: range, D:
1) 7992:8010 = 7993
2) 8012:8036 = 8014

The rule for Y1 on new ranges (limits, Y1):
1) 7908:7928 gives 1.5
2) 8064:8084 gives -0.3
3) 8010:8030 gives 1.6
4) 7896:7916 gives 1.0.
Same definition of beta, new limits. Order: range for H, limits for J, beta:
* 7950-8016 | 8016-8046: 44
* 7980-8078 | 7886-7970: 61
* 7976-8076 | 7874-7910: 63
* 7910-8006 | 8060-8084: 65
